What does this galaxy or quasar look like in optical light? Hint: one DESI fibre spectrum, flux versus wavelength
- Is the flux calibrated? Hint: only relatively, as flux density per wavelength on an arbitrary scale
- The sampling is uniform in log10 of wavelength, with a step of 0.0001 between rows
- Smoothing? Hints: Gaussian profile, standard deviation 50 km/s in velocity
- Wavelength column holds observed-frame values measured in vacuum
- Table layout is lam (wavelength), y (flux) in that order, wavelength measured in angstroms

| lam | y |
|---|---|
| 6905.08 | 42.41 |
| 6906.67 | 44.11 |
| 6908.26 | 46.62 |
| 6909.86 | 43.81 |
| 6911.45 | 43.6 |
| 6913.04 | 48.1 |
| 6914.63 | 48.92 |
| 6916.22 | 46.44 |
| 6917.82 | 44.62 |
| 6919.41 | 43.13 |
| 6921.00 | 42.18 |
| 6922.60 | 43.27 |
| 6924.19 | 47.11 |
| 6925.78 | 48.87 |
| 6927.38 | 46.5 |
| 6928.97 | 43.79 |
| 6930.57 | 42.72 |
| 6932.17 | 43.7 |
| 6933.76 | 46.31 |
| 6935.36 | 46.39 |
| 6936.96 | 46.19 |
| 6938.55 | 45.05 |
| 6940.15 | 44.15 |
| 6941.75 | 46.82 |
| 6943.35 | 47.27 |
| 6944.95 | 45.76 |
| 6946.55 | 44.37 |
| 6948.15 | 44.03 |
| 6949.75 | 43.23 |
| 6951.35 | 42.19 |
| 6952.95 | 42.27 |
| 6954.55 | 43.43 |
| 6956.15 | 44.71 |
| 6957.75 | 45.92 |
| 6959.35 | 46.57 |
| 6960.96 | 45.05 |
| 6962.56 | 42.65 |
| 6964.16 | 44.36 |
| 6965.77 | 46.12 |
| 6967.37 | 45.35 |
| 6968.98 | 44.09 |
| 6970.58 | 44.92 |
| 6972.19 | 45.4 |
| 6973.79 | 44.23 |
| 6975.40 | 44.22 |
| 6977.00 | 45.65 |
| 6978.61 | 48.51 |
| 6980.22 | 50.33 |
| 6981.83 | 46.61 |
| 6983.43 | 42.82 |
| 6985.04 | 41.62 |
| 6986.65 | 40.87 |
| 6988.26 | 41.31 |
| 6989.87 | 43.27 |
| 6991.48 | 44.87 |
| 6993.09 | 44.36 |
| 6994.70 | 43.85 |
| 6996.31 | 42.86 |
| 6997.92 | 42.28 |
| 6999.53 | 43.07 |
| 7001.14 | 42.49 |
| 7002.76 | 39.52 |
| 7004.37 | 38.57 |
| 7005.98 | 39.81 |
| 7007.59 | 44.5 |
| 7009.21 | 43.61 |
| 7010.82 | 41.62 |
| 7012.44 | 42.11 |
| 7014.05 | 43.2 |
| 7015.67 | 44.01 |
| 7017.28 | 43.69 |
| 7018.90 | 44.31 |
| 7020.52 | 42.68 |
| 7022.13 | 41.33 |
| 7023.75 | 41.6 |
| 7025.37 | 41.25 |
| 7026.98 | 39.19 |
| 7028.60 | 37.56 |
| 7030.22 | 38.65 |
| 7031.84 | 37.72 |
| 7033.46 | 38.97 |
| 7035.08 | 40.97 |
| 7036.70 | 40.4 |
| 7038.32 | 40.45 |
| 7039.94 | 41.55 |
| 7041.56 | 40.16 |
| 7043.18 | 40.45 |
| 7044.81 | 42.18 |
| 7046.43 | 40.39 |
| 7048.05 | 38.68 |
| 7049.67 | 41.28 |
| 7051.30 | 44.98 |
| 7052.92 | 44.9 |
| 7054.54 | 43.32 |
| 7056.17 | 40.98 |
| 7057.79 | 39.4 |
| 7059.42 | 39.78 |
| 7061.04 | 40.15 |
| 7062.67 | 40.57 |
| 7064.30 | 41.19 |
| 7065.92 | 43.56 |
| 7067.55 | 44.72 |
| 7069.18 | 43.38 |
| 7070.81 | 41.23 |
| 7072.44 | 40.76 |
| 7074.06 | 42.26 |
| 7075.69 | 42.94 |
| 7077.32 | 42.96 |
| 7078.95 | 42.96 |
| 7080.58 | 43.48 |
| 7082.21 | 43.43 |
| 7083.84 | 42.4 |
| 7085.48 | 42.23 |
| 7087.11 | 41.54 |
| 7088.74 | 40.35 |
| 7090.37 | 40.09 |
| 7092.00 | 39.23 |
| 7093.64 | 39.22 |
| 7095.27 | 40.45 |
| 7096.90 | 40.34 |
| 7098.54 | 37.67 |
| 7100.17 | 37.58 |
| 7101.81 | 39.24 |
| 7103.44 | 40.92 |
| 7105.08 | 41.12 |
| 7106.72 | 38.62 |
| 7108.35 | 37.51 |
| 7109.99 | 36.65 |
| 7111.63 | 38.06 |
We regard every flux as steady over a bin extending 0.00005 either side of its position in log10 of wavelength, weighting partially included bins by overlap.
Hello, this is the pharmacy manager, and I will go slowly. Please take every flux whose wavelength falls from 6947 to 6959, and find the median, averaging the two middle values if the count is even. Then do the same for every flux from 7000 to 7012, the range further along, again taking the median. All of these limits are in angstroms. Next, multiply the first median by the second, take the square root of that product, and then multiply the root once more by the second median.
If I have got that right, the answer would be 1769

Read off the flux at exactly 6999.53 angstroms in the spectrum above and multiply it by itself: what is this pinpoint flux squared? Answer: 1855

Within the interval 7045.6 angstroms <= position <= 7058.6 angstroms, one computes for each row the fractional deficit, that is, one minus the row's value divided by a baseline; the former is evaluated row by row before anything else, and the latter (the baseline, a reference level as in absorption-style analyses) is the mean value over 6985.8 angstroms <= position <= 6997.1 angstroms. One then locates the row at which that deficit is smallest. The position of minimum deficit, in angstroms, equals 7051.30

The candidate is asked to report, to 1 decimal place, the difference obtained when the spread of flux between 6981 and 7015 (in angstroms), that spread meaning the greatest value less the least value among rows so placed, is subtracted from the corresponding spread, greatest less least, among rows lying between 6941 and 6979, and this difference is -1.7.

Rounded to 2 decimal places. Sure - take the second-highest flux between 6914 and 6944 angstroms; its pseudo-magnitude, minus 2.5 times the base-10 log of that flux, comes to -4.22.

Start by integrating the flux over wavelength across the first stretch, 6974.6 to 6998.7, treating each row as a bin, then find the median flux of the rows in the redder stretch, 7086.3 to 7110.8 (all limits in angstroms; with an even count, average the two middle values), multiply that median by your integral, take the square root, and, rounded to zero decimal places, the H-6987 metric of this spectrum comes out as 205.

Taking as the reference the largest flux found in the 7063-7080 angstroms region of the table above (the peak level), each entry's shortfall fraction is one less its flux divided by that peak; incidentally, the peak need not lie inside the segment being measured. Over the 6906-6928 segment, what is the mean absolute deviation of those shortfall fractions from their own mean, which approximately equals 0.044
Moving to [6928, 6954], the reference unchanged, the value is 0.032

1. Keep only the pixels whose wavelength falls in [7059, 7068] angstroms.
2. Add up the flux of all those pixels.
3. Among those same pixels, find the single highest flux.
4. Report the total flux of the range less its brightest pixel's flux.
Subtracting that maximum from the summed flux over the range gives 205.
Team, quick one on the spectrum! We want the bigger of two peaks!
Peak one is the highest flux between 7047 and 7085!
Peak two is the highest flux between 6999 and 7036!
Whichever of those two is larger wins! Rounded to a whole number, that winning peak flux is 45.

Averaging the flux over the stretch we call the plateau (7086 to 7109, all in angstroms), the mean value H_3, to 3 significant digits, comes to 39.6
